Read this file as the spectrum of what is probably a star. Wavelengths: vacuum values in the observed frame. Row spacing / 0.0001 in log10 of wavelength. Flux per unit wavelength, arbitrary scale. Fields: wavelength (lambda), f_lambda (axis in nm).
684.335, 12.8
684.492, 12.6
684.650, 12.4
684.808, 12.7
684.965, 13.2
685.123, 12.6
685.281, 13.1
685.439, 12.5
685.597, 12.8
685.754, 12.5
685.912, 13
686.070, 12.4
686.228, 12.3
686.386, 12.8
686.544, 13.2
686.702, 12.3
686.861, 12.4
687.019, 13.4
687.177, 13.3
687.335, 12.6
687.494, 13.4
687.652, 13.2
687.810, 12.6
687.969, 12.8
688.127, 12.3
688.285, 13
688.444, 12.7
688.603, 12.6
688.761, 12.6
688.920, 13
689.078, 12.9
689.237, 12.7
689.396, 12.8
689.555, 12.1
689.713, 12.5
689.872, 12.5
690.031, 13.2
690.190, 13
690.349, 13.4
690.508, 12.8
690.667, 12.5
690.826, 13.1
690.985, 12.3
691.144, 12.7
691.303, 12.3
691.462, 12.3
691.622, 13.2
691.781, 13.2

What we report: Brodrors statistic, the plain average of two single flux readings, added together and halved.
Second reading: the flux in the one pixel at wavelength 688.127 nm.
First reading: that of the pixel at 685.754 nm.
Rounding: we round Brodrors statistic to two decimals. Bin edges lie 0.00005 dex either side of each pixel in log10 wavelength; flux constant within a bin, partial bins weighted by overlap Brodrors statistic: 12.40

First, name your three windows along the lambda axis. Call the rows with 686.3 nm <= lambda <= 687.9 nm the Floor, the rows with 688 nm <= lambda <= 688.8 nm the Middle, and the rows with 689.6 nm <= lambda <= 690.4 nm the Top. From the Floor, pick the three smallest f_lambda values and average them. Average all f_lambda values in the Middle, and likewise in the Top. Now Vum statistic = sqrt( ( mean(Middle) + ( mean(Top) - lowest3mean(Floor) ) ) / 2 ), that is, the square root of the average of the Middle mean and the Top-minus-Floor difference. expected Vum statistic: 2.56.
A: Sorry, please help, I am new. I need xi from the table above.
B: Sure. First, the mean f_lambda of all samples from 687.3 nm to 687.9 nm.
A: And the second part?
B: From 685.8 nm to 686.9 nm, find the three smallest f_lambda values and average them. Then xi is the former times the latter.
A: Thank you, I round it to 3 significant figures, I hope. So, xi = 160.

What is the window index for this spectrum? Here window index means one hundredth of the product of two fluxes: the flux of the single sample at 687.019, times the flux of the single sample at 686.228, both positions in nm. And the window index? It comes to 1.65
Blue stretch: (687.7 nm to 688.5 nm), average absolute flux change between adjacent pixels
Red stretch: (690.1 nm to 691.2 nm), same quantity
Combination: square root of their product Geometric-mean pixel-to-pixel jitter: 0.469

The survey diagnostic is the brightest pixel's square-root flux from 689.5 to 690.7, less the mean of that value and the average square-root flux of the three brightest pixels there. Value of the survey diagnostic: 0.014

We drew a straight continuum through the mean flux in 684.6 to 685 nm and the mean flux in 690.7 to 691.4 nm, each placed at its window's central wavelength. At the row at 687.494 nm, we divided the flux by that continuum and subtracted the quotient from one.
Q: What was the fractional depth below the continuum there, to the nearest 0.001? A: -0.056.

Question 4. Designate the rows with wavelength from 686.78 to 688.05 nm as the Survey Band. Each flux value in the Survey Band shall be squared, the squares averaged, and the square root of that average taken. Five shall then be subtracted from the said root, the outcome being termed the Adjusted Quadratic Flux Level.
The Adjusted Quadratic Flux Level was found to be 7.97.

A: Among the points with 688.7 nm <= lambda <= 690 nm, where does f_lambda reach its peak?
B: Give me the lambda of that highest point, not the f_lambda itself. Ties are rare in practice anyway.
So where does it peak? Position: 688.920 nm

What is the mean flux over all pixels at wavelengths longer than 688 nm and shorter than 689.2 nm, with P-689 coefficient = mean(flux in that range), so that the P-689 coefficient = 12.7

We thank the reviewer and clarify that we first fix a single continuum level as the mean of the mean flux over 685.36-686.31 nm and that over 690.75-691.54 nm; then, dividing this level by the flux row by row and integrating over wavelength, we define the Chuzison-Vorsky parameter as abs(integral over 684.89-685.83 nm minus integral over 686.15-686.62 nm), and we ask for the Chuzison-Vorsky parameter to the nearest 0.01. 0.46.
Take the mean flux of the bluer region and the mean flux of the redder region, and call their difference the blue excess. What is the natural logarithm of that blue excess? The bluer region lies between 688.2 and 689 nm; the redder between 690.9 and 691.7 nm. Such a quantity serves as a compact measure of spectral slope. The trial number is -1.5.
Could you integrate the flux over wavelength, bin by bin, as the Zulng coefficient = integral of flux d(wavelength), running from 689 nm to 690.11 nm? 14.1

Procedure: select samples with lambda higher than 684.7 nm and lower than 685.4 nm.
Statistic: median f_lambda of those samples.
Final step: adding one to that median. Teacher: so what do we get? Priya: 13.90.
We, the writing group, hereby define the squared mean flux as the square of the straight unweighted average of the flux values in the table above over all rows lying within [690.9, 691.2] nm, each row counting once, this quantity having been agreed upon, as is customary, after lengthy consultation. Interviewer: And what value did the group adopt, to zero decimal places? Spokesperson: 156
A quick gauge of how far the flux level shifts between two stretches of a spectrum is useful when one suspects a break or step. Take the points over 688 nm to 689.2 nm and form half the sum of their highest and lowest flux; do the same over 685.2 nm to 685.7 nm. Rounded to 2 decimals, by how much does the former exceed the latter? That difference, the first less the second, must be -0.15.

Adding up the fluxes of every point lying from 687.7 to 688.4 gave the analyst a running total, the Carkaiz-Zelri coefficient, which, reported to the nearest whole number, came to 51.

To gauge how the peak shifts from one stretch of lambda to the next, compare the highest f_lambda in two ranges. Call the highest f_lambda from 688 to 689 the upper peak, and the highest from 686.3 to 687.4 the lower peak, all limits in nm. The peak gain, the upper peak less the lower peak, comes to -0.40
